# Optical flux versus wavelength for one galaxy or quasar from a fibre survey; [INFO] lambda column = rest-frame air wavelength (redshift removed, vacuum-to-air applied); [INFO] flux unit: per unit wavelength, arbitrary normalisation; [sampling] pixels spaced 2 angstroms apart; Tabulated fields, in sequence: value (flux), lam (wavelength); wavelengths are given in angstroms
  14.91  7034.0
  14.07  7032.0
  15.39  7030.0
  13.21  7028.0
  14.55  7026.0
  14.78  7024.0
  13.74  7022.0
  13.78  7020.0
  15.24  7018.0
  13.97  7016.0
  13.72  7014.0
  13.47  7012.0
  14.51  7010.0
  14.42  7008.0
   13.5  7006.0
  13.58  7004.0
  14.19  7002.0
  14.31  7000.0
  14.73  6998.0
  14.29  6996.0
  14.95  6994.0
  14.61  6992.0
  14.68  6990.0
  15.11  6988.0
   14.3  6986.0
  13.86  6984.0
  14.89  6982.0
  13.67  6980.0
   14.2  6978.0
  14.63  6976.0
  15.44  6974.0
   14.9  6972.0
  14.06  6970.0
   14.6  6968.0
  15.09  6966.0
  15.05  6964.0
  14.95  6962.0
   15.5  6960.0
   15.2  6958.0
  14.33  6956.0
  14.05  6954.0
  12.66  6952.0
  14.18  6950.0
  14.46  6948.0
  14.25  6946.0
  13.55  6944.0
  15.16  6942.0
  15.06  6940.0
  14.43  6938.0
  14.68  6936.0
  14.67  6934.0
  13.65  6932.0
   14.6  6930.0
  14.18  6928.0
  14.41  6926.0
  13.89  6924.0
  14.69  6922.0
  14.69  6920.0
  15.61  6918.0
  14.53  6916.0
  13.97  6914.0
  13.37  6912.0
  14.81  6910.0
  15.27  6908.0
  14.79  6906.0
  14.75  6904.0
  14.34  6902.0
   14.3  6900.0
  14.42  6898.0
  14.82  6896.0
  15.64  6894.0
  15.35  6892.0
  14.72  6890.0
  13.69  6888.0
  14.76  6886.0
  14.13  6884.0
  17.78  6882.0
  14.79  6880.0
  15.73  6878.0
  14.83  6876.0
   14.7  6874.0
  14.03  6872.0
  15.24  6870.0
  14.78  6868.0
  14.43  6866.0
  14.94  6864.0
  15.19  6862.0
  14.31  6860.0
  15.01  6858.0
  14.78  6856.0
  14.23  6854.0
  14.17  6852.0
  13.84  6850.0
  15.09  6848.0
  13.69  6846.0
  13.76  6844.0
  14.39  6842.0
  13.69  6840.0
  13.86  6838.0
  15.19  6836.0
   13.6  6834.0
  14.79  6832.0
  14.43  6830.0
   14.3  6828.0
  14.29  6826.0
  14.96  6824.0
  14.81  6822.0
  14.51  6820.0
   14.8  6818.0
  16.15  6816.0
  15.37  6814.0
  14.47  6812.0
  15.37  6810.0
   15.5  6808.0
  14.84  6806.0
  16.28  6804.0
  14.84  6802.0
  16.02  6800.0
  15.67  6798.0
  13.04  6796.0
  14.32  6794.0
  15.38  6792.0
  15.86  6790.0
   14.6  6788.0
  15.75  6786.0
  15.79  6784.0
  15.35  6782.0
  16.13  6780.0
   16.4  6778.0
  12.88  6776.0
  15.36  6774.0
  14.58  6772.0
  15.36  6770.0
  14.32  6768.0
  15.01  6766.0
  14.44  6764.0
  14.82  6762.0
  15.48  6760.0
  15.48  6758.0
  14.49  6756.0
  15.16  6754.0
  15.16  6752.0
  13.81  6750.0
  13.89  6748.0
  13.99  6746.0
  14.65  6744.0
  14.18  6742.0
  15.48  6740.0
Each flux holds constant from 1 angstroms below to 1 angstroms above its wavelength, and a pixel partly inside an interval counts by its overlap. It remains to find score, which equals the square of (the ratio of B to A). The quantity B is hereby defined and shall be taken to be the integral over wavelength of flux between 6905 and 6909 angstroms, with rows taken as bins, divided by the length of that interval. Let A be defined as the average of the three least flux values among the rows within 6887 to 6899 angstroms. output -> 1.11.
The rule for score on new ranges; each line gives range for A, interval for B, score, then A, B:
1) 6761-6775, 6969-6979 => 1.03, 14.4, 14.6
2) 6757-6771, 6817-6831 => 1.01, 14.5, 14.6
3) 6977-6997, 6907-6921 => 1.10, 13.9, 14.6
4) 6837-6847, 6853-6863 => 1.15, 13.7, 14.7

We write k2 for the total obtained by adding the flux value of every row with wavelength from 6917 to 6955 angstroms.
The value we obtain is 273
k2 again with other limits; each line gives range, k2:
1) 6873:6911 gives 284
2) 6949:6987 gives 276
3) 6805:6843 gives 279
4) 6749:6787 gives 286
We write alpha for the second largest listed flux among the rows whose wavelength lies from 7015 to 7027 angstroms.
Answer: 14.78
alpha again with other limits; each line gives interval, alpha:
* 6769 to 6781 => 16.13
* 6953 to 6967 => 15.2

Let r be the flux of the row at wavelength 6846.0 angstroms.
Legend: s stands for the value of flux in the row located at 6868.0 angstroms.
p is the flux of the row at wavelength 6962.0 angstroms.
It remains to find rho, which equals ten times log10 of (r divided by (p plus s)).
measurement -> -3.4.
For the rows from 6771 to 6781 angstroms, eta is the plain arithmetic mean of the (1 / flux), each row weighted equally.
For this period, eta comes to 0.0669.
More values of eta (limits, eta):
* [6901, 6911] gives 0.0676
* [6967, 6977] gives 0.0680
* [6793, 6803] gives 0.0680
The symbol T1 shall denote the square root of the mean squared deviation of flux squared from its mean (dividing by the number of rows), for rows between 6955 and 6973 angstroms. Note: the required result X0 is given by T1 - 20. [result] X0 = -7.5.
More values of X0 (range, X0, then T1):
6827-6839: -4.6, 15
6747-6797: 5.5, 25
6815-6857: -2.1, 18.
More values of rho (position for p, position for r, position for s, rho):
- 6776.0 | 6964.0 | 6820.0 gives -2.6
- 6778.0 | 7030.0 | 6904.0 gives -3.1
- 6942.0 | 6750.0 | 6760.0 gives -3.5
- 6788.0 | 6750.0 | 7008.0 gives -3.2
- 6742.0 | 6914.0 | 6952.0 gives -2.8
